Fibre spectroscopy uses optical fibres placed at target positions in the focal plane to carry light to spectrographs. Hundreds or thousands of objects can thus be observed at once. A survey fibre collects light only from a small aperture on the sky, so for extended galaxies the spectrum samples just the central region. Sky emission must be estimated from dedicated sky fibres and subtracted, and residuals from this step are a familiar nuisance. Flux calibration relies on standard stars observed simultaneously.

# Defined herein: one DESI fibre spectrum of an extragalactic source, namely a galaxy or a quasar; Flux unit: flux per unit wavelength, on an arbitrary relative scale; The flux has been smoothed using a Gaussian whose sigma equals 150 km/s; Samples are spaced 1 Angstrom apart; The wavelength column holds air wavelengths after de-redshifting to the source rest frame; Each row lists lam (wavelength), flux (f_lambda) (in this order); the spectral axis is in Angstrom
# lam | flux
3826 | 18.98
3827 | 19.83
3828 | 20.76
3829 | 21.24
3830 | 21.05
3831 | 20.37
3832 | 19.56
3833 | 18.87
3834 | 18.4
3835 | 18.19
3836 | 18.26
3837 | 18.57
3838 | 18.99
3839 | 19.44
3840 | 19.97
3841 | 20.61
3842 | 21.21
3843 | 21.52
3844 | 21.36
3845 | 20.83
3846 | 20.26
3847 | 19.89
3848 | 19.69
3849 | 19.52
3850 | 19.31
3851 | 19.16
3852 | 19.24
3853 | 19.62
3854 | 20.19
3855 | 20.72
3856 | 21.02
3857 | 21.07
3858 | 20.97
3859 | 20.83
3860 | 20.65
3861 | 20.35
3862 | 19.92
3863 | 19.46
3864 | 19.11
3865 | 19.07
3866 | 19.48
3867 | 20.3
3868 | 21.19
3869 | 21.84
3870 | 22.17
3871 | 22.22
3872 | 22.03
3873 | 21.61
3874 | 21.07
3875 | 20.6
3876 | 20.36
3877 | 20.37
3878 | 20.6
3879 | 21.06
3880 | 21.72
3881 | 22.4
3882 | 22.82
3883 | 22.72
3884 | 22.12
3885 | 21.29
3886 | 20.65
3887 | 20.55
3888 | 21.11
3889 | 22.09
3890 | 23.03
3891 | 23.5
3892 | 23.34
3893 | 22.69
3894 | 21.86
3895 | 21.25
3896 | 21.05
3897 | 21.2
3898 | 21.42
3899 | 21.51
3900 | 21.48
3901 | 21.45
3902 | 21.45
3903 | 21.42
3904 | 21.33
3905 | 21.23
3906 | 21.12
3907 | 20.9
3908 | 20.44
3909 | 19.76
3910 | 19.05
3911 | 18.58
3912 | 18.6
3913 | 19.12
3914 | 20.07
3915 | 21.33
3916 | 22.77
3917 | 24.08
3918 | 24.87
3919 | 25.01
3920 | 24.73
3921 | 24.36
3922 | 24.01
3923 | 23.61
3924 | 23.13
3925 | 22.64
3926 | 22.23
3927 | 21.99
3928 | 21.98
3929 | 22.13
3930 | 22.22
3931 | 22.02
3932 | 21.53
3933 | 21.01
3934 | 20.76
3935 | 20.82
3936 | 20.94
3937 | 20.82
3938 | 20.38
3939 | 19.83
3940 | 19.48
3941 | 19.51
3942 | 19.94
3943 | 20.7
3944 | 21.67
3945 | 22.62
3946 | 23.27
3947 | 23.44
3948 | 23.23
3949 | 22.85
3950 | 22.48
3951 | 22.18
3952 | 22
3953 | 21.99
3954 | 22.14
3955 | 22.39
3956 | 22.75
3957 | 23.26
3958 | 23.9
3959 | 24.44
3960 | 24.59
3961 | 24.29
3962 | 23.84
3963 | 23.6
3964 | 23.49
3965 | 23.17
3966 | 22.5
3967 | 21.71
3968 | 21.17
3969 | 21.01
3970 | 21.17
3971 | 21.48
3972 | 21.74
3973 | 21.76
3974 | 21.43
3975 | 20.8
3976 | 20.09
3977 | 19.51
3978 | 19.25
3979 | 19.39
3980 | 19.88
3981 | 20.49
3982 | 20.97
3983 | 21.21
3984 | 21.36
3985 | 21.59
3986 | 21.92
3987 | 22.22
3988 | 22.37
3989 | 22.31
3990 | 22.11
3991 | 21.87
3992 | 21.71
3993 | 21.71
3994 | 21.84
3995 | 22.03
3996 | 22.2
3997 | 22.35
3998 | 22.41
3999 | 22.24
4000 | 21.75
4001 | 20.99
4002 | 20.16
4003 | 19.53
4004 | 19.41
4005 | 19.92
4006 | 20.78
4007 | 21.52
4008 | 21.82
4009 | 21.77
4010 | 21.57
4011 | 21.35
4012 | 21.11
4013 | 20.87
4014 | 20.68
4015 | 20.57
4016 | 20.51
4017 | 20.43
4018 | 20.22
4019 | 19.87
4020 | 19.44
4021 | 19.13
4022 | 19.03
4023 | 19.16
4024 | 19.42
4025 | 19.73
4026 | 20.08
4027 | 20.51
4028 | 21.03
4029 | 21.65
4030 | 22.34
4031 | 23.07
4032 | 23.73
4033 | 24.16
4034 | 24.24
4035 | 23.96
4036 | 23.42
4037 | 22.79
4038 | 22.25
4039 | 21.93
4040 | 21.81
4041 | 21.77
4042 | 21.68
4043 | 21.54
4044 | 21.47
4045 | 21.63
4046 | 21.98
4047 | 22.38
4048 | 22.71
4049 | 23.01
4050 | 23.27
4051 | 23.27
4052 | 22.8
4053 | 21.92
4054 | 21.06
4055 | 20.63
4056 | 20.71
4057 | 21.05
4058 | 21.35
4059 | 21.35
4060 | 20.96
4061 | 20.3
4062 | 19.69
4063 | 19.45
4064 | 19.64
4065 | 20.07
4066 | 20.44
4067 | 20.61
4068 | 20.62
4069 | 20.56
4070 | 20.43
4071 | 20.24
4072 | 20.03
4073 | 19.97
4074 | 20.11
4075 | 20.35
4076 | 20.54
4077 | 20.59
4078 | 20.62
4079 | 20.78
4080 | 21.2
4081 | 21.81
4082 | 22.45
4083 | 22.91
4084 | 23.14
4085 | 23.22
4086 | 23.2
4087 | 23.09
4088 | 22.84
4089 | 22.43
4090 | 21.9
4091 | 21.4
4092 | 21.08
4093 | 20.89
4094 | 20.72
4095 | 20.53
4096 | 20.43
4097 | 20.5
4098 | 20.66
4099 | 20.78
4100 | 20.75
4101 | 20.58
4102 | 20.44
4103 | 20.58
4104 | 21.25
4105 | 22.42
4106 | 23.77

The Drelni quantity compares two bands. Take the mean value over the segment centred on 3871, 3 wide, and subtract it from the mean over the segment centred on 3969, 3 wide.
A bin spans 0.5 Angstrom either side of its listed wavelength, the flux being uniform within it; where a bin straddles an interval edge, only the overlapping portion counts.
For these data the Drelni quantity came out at -1.0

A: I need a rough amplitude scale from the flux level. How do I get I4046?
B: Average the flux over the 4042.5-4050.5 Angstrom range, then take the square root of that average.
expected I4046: 4.72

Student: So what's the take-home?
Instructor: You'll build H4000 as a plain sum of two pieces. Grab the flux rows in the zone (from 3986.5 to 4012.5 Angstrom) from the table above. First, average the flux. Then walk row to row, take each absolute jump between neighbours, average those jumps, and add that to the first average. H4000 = 21.8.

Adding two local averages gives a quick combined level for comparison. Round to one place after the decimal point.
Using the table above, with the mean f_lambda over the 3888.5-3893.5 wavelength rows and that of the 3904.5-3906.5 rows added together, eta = 44.1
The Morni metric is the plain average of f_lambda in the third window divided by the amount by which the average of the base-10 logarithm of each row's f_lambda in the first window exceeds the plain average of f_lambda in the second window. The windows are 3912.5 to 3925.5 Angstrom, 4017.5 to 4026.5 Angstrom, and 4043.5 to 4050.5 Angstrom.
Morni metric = -1.23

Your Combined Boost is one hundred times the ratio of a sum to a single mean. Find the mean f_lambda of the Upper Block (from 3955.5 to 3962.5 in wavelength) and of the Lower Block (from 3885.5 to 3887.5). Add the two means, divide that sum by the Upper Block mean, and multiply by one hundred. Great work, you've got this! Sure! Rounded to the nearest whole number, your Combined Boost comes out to 186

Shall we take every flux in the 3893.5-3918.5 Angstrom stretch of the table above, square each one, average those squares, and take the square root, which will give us 21.1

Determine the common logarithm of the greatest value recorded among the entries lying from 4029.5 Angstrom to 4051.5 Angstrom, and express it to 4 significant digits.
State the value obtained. 1.385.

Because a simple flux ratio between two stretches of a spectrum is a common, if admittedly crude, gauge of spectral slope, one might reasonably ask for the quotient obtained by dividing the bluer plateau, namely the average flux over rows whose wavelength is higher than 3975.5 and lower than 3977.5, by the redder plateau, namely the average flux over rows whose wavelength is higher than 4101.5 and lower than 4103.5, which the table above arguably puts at 0.97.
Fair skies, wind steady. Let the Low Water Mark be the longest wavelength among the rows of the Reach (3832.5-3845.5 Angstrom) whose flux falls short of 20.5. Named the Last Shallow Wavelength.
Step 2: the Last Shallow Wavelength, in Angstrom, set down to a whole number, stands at 3840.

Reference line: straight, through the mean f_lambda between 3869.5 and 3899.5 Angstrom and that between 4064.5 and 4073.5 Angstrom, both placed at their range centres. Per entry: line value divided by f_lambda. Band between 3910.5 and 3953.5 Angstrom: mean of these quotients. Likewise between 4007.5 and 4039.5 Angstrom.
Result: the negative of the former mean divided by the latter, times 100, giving -101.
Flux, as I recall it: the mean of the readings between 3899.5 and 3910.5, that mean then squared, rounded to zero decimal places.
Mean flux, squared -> 436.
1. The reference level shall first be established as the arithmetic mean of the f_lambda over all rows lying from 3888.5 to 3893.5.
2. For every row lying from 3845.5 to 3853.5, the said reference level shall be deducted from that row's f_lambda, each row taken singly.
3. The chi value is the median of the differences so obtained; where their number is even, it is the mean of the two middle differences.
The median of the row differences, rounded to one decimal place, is -3.4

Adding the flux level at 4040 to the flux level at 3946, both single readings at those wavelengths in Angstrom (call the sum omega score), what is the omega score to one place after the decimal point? 45.1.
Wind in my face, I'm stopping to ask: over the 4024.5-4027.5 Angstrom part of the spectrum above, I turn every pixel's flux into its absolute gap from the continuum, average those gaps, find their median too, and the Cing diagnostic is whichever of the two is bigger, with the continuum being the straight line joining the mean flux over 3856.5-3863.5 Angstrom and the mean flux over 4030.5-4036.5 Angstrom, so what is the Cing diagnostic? 3.5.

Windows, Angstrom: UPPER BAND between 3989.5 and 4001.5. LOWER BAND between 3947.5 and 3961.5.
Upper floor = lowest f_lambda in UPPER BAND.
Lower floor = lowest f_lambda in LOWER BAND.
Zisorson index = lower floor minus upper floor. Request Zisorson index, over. 1.0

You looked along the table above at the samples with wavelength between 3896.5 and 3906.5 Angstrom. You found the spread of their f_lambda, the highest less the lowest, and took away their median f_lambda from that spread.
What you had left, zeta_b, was -21.0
